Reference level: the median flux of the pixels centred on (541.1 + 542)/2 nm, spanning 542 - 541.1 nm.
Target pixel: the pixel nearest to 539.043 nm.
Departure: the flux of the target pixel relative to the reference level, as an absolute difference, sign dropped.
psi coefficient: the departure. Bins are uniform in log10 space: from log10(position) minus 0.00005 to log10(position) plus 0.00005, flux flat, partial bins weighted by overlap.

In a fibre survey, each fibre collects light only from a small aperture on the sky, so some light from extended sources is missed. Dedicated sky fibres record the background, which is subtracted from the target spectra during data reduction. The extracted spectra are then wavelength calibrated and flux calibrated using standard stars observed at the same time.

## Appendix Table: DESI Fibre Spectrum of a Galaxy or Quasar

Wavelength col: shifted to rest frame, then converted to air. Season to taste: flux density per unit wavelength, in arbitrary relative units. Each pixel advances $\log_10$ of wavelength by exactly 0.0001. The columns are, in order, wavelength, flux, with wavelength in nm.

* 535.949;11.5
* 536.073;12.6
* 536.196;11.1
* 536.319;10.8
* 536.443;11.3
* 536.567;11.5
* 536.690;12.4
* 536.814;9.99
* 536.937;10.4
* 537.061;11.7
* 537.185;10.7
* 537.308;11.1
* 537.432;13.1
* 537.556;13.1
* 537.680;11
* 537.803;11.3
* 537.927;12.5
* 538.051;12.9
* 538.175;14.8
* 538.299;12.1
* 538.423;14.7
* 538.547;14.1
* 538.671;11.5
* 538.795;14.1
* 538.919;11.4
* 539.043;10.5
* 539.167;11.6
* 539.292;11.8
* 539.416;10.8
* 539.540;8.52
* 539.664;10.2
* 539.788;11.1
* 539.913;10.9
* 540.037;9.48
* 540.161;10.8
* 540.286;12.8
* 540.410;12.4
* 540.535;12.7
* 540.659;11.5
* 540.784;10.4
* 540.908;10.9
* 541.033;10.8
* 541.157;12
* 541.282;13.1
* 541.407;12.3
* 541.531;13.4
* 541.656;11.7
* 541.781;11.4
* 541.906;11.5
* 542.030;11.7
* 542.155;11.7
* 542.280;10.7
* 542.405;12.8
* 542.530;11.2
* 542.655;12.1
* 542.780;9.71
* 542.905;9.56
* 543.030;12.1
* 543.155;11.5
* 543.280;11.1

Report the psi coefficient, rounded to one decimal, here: 1.5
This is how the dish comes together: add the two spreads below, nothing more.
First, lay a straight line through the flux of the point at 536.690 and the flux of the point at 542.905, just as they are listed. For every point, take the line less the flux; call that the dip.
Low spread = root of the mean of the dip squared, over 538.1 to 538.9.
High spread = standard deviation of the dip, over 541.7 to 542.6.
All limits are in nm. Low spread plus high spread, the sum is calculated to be 3.0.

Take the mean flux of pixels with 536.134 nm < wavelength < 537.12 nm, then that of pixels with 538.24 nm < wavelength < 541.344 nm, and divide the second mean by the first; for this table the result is 1.04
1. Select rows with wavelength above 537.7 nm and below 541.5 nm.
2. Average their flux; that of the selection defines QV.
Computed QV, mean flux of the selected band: 11.8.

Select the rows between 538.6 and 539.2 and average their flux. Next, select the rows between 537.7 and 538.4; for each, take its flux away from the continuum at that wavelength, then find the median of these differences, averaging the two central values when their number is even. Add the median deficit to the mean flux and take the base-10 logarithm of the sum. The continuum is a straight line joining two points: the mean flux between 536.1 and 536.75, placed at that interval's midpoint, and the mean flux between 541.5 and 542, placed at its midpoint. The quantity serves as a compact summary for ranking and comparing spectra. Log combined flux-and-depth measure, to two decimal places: 1.04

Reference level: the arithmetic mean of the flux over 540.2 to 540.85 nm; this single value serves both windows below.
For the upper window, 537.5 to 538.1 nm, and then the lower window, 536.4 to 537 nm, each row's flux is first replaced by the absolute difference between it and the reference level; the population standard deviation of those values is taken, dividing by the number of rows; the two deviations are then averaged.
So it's 0.42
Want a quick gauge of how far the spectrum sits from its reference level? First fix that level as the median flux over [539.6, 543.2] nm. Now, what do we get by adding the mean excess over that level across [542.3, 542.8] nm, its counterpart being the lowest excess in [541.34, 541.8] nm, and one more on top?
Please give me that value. 0.9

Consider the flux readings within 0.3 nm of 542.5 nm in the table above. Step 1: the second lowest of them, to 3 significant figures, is 10.7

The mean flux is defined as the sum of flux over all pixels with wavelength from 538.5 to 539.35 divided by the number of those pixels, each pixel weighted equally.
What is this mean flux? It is 12.1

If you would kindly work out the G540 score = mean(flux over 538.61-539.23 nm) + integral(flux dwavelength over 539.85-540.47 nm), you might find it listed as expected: 18.8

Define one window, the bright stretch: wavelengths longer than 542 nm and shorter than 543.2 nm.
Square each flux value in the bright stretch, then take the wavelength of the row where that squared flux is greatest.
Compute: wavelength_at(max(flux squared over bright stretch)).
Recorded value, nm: 542.405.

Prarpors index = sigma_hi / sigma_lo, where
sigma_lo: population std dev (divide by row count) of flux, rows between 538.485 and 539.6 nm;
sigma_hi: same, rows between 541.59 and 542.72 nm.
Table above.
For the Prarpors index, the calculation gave 0.3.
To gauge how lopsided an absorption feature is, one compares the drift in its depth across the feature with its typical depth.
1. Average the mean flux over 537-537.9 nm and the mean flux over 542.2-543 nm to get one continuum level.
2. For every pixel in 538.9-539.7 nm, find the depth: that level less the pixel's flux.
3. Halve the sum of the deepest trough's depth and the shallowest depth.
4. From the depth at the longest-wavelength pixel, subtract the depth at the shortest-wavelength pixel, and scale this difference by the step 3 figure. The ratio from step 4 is 1.0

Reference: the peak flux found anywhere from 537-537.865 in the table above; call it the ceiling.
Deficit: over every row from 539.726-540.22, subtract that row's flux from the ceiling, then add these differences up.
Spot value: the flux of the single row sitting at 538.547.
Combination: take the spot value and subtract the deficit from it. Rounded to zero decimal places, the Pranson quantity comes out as 4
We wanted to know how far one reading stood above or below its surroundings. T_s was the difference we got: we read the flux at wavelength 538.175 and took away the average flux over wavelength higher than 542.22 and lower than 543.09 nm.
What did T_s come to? 3.6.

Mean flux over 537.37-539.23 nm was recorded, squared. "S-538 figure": 158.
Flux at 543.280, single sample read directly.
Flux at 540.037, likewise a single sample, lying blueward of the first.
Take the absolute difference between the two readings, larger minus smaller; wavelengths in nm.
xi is 1.6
